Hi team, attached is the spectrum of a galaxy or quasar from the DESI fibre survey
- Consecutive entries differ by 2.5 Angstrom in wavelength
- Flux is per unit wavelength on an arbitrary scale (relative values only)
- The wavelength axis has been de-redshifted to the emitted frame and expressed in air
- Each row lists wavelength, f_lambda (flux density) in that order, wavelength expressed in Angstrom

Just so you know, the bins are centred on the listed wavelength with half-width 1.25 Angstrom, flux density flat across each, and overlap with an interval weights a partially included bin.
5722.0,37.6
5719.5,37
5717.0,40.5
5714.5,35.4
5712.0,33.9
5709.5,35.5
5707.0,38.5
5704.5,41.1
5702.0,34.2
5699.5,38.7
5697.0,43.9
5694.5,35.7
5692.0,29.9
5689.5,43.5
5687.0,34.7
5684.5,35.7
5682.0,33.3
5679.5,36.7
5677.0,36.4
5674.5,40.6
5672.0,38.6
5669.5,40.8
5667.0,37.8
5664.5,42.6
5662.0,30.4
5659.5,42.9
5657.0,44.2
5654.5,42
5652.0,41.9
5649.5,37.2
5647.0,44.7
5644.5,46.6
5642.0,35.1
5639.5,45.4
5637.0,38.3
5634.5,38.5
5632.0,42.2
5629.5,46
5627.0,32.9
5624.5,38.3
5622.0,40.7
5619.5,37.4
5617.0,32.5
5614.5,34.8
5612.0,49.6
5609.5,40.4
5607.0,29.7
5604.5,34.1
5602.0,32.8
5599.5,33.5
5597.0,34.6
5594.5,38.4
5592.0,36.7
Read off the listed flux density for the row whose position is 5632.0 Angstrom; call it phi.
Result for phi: 42.2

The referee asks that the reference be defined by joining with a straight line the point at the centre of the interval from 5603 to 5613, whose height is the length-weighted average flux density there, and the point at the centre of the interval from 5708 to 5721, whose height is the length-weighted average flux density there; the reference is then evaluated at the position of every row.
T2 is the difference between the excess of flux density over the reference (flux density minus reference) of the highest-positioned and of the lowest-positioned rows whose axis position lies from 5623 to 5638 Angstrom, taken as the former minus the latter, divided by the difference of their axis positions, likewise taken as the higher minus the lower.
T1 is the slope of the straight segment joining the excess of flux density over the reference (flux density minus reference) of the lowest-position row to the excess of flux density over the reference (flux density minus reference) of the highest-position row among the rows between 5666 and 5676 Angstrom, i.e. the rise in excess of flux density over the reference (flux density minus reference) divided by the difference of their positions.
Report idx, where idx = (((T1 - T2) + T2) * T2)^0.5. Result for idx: 0.07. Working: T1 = 0.39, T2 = 0.0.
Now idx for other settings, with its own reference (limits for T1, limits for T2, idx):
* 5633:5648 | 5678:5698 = 0.47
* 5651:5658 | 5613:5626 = 0.42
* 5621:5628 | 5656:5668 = 0.98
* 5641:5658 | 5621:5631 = 0.67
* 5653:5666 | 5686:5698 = 0.26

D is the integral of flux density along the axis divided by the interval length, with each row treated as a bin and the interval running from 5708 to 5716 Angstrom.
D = 35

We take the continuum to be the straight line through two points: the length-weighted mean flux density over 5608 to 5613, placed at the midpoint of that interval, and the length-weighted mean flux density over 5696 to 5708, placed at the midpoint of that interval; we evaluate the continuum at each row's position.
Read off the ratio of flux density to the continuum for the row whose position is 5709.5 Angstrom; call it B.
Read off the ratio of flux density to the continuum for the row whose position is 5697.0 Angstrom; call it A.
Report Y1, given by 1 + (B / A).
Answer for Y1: 1.82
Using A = 1.11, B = 0.91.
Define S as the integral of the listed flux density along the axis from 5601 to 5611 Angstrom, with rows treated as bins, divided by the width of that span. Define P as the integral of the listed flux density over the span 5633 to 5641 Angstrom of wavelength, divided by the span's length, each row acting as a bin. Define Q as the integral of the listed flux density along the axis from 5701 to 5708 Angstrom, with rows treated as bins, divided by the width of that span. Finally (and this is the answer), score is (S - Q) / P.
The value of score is -0.08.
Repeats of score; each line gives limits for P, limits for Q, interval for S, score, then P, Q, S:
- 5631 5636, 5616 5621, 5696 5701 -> 0.14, 40.2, 35.4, 41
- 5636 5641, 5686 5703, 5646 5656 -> 0.10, 41.7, 37.3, 41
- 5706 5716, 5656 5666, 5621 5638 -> -0.01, 35.9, 39.9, 40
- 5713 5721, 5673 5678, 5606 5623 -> -0.02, 37.5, 38.6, 38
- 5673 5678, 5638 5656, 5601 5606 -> -0.22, 38.6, 41.8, 33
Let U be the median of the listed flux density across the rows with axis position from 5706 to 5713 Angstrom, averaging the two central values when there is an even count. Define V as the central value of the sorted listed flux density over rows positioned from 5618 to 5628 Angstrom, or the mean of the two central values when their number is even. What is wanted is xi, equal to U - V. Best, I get -2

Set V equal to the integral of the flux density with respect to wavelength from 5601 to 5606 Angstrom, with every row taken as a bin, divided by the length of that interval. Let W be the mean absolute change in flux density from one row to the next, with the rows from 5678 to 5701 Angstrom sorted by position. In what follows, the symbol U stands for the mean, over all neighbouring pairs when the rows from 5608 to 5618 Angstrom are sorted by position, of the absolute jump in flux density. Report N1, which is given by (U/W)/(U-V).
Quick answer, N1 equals -0.059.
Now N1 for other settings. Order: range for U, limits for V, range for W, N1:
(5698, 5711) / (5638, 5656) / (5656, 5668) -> -0.015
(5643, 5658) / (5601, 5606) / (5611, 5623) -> -0.017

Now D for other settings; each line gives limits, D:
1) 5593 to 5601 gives 35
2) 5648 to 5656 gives 41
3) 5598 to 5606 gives 33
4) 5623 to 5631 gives 39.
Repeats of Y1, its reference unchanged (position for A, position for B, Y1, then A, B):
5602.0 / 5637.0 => 2.22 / 0.74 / 0.90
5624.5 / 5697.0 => 2.26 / 0.89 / 1.11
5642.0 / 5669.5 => 2.20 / 0.83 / 1.00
